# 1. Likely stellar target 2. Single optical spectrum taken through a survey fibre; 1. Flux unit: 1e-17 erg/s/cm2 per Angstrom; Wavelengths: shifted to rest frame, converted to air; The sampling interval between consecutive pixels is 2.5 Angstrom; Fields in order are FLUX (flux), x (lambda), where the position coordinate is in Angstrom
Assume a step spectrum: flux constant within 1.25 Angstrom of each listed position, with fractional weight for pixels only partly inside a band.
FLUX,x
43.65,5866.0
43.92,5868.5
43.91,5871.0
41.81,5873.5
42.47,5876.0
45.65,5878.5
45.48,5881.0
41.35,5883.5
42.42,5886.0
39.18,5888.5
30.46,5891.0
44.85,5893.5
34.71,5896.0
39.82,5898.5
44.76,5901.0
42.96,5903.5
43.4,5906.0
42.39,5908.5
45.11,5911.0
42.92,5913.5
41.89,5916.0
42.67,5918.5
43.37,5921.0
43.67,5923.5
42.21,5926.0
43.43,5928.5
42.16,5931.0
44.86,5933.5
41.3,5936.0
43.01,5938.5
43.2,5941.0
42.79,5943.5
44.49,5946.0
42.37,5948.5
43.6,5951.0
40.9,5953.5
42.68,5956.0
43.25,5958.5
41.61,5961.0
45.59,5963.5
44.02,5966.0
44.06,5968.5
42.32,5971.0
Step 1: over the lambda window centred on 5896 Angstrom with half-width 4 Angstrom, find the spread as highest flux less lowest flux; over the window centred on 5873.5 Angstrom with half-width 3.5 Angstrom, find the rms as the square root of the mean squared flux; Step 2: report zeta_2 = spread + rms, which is 52.9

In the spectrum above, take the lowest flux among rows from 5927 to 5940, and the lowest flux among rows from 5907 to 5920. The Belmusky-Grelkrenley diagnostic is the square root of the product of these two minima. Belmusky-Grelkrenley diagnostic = 41.6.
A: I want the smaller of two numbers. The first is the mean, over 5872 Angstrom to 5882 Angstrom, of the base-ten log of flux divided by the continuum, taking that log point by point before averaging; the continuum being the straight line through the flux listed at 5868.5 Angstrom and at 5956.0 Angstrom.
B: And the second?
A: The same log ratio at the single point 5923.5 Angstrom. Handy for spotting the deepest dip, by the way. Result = 0.000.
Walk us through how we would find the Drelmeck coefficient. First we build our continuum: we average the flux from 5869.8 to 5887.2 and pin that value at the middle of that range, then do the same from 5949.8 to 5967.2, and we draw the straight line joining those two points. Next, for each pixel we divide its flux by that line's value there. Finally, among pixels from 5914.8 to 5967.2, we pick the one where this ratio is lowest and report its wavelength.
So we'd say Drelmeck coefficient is 5953.5 Angstrom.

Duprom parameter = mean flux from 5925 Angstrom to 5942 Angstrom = 42.9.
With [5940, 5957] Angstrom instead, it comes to 42.9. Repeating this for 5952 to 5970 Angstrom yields 43.2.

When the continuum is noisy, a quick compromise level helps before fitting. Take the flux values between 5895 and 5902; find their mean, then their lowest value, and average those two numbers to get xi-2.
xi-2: 37.2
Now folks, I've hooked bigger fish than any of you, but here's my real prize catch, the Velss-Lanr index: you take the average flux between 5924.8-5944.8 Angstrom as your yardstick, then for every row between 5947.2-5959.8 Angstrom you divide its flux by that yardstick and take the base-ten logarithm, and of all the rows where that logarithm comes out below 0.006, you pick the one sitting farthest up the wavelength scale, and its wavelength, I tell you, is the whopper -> 5958.5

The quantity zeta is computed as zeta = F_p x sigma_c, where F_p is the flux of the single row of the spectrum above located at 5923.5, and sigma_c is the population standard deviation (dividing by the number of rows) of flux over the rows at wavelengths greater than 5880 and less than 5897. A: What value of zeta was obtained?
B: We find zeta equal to 222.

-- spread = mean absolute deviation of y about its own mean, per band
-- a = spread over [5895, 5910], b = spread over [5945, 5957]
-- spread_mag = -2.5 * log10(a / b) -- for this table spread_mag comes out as -1.1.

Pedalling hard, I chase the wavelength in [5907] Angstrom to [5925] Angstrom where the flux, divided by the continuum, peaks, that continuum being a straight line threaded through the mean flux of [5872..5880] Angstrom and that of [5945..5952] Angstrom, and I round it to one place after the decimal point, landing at 5911.0 Angstrom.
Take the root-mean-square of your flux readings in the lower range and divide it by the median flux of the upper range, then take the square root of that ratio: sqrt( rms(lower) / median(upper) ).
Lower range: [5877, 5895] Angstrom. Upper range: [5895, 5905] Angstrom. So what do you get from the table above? 1.00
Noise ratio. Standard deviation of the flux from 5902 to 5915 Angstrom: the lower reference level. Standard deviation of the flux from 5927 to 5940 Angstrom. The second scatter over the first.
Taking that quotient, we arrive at 1.3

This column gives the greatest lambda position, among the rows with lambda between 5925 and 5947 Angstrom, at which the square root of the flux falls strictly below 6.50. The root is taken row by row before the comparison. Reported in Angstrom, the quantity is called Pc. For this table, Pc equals 5936.0 Angstrom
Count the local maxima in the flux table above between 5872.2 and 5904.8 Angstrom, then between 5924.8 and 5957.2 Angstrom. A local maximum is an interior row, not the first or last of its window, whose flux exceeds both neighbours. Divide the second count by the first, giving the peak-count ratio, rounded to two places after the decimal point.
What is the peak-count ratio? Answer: 1.25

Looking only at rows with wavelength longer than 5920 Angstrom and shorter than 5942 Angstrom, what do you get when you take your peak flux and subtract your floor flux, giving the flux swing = 3.6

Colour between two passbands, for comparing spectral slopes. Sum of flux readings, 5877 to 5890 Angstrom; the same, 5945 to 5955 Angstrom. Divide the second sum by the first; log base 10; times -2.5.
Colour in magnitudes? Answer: 0.24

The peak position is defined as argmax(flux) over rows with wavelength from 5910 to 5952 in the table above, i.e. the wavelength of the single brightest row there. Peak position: 5911.0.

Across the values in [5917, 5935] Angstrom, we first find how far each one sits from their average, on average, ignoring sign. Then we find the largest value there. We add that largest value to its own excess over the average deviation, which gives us 89.0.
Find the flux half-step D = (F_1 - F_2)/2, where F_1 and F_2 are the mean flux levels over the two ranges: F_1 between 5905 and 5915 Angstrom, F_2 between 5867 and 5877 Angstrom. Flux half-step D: 0.2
